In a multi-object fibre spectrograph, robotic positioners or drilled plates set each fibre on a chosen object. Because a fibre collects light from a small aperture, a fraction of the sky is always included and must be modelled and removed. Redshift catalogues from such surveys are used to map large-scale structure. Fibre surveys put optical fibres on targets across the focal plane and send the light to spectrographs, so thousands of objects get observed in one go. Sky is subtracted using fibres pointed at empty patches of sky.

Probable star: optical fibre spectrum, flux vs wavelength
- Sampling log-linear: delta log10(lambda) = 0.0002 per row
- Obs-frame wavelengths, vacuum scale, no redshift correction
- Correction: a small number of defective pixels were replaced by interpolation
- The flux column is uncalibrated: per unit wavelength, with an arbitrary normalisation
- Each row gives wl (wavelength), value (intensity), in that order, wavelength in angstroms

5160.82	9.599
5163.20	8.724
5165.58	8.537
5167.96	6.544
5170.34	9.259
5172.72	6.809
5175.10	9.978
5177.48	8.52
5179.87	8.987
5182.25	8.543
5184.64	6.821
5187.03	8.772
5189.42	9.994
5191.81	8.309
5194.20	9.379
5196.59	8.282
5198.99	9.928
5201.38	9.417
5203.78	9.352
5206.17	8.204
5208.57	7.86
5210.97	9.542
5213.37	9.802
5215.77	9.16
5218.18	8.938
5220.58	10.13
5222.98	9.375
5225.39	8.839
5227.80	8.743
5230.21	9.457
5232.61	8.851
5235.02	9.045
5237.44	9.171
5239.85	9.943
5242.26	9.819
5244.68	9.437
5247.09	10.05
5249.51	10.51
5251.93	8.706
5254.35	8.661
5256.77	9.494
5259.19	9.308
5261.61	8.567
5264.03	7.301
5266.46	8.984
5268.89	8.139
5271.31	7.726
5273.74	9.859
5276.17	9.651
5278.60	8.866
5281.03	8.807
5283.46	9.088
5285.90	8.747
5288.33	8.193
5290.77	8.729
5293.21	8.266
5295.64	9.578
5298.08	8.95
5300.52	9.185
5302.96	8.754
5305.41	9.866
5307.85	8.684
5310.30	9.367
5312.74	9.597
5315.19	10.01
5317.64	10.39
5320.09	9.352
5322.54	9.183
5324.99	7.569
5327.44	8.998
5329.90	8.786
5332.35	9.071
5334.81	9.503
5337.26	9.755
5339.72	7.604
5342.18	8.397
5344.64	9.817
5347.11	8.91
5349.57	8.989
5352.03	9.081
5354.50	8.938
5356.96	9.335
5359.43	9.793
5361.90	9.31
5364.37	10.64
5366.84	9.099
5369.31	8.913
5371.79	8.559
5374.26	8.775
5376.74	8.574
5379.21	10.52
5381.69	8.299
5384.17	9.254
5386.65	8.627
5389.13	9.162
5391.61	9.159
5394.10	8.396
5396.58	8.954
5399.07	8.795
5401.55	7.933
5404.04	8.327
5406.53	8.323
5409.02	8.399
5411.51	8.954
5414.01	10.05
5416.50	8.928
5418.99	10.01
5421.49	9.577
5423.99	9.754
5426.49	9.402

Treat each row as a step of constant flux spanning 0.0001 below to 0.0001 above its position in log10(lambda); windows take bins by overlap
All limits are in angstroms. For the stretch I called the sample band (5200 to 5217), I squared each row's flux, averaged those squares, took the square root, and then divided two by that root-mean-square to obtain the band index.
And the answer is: 0.220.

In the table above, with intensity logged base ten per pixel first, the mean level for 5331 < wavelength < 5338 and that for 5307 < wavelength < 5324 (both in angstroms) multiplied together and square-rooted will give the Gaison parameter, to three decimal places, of 0.976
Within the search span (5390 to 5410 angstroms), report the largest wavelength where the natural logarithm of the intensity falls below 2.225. 5409.02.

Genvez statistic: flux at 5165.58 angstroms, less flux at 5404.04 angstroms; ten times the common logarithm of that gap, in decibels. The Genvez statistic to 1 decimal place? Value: -6.8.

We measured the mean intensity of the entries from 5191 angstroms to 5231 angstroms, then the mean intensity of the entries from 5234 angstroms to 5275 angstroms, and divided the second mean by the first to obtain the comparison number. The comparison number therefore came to 1.00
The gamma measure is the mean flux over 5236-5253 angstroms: 9.7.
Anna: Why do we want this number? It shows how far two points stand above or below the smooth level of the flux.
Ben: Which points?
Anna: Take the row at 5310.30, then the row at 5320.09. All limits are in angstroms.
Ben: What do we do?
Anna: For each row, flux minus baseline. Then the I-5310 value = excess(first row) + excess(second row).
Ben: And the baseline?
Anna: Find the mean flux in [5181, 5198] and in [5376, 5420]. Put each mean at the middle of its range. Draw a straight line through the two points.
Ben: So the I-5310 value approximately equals 1.1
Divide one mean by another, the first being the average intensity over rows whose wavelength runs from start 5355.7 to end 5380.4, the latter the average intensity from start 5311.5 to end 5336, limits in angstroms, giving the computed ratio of 1.01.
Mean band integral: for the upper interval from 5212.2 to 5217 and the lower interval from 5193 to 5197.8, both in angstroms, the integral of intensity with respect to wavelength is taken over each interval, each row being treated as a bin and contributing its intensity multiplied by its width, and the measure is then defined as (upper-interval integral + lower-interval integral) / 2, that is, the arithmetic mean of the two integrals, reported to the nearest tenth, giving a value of 43.9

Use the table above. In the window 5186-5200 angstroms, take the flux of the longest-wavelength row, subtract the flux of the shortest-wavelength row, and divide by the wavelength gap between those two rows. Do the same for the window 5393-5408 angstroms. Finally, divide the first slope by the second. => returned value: -16.5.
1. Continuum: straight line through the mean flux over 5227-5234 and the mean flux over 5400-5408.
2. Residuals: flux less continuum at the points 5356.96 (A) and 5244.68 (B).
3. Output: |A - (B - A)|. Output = 1.3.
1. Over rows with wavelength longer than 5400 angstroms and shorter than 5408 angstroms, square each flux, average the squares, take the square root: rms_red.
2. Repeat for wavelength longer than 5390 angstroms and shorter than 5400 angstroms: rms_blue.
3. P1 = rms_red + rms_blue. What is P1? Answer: 17.0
